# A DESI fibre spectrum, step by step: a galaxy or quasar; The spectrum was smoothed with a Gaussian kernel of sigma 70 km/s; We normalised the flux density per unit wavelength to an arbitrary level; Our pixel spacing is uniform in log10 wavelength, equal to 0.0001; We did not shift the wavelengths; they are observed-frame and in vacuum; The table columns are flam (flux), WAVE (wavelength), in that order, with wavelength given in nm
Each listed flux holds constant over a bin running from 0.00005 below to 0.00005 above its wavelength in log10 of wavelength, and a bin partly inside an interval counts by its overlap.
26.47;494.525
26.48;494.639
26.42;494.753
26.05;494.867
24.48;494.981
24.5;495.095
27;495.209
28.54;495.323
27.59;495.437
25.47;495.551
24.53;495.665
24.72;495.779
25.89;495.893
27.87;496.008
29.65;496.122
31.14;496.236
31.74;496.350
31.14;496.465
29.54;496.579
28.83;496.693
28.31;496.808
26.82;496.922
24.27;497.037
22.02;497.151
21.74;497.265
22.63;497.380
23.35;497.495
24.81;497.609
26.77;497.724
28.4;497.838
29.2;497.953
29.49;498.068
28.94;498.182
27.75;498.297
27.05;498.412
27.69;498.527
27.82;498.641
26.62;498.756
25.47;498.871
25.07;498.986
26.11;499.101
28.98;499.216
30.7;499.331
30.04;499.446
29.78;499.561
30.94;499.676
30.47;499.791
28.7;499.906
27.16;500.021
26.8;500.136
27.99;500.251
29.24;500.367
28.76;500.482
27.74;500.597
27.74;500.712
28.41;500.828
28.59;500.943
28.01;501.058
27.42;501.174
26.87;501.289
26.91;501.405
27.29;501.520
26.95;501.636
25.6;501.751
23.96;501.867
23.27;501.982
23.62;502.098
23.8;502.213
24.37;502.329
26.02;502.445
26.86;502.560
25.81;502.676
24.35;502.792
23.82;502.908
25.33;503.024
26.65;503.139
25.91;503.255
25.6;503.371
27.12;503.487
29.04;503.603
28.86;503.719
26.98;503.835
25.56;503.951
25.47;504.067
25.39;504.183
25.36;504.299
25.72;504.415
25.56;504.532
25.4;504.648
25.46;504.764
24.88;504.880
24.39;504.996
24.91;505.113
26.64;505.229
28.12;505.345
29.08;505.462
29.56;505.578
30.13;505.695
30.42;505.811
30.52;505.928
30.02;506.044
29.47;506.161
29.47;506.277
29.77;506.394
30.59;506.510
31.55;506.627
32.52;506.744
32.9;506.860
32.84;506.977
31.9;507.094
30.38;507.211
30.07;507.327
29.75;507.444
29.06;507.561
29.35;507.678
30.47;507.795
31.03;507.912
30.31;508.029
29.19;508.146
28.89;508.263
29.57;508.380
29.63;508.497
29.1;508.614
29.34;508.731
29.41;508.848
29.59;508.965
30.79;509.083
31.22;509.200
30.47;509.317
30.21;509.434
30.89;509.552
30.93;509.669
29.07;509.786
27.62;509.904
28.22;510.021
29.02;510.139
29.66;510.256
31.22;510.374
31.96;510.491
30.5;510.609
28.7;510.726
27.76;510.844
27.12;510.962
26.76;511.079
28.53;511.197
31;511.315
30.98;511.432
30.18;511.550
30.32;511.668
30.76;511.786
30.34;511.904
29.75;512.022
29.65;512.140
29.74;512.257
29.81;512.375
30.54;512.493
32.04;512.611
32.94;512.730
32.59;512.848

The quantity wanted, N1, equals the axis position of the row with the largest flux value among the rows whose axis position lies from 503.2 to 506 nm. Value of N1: 505.928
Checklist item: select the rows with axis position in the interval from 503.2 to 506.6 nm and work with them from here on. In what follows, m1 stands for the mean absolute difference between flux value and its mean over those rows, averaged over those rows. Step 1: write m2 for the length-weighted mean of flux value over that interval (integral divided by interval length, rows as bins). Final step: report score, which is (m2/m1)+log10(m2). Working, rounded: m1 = 2.0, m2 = 27.5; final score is 15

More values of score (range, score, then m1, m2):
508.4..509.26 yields 47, 0.6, 29.9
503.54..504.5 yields 22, 1.3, 26.5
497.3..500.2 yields 17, 1.8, 27.6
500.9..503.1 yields 20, 1.4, 25.7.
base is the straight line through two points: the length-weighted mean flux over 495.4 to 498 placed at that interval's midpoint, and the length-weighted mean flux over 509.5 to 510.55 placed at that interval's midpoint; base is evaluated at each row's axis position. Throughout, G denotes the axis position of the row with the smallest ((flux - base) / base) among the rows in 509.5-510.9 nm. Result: 510.844 nm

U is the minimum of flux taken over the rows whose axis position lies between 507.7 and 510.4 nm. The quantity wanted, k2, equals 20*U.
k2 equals 552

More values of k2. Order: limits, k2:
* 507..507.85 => 581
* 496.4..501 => 435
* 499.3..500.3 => 536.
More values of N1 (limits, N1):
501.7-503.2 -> 502.560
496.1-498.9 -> 496.350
